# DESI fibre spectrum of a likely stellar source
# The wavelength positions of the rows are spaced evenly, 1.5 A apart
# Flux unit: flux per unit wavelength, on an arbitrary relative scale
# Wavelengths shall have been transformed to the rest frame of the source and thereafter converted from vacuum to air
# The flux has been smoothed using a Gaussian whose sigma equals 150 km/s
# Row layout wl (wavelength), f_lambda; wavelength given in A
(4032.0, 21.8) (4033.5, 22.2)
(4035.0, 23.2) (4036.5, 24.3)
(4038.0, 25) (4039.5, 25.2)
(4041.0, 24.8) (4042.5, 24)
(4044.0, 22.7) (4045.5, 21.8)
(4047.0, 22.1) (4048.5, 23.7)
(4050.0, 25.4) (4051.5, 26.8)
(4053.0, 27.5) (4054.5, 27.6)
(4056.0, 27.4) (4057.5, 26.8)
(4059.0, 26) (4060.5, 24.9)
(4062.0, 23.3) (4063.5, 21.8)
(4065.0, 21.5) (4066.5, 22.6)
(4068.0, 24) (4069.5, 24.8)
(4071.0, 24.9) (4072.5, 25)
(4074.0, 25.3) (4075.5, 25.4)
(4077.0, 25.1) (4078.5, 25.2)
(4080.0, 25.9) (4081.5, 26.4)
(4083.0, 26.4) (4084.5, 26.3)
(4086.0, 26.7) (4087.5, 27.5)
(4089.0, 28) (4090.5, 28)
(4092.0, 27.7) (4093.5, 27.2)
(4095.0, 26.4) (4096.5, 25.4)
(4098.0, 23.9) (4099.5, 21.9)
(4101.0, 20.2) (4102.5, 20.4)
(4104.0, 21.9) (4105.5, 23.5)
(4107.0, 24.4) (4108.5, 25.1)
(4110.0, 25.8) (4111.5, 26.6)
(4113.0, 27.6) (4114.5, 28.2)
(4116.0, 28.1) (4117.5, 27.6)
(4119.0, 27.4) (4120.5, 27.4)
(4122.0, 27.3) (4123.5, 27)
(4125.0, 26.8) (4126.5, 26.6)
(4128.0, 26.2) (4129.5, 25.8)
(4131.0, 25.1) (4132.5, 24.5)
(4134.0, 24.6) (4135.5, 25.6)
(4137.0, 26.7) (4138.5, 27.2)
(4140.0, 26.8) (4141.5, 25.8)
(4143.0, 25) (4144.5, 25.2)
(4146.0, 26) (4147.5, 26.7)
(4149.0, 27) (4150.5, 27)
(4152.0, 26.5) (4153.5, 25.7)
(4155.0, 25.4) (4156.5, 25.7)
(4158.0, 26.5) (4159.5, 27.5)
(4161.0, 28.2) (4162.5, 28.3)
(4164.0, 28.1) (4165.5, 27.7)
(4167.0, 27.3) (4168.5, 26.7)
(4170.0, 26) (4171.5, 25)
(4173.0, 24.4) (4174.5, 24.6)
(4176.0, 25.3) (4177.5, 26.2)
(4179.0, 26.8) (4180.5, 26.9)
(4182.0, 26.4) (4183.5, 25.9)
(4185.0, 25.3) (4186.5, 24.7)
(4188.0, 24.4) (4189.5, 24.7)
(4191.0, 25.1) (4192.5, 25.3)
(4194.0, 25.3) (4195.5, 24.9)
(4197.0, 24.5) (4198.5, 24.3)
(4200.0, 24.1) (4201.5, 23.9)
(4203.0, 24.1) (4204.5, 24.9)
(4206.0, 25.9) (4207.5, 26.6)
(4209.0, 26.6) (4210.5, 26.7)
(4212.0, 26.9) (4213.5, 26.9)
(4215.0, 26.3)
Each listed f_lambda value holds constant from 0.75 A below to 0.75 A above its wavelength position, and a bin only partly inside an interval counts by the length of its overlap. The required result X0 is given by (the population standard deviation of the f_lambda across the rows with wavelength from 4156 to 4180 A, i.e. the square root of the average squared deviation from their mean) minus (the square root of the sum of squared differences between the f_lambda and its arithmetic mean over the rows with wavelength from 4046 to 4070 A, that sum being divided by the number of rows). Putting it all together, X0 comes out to -0.8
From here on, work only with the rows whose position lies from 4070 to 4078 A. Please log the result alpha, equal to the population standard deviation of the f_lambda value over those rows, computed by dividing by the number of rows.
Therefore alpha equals 0.2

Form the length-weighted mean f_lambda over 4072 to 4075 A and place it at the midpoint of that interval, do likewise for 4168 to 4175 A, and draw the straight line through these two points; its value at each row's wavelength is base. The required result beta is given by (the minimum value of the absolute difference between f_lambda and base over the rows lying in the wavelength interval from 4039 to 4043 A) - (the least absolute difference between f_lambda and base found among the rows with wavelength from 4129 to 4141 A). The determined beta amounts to -0.1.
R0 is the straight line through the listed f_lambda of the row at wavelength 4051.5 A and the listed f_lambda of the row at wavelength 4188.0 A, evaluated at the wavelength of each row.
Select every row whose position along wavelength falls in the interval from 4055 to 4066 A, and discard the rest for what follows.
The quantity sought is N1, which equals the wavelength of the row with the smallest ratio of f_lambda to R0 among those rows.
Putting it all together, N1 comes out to 4065.0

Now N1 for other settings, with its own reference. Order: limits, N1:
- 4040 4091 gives 4065.0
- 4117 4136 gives 4132.5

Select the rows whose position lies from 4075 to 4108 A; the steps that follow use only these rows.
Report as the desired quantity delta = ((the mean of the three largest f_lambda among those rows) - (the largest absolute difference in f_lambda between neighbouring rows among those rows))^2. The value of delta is 671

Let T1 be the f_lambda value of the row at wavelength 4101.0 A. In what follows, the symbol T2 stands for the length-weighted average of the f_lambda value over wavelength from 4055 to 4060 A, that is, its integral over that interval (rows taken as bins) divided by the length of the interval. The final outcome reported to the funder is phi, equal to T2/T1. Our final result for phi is 1.32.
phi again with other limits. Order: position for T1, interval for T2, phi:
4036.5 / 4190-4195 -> 1.04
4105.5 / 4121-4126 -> 1.15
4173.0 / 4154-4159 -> 1.06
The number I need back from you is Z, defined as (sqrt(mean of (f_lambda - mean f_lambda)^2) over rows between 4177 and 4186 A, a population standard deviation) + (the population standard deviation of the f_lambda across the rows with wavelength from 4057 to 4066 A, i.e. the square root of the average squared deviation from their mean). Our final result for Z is 2.6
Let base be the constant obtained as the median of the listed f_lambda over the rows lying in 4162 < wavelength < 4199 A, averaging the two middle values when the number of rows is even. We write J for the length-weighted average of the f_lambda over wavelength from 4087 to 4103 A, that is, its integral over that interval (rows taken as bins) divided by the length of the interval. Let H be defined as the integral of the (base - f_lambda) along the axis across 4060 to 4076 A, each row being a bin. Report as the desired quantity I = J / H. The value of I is 1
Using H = 22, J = 25.2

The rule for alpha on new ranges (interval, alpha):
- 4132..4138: 0.9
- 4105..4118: 1.6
